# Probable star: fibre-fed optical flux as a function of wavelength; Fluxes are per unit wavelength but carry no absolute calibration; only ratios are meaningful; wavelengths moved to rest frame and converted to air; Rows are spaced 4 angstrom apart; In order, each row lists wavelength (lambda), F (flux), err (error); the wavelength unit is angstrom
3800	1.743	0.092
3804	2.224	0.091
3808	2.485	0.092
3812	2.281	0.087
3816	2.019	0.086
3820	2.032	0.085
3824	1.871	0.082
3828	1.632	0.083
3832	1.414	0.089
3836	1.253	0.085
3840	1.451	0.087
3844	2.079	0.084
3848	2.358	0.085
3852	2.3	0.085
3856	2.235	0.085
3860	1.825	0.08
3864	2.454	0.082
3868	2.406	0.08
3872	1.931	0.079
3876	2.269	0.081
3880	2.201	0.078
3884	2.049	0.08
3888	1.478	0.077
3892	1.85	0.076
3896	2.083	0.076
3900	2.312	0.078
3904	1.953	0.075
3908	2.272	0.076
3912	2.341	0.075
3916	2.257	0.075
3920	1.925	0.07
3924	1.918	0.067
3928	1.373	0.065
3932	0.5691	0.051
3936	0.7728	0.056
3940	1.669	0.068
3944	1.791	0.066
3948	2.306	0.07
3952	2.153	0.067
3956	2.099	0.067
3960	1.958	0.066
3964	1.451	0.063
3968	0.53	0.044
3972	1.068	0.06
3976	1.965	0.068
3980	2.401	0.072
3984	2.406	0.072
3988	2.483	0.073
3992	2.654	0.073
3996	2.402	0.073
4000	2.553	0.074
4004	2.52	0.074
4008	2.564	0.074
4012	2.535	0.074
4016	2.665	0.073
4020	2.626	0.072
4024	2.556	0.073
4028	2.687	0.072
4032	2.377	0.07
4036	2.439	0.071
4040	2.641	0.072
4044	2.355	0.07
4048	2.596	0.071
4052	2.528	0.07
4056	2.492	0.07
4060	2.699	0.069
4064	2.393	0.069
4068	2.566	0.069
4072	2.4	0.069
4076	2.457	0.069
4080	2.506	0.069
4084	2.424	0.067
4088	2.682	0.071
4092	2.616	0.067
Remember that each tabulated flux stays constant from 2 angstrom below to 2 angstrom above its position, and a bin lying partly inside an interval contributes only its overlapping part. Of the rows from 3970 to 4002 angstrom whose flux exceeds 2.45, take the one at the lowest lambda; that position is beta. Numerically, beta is 3988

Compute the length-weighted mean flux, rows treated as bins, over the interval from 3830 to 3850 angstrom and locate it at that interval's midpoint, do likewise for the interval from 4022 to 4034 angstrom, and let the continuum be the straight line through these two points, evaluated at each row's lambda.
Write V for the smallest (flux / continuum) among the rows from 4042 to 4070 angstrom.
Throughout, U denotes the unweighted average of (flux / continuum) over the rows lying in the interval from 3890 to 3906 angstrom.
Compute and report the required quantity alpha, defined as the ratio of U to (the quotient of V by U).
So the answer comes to 1.22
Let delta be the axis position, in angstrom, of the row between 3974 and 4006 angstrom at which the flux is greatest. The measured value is 3992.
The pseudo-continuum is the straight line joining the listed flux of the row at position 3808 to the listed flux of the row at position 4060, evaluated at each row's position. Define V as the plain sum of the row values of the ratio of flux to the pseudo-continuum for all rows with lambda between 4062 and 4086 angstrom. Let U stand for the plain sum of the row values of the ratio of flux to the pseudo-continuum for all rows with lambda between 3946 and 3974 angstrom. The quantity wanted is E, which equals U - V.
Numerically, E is -1.01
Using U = 4.4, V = 5.4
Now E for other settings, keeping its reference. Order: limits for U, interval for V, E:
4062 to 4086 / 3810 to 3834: 0.93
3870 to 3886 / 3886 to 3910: -1.34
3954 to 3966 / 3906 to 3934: -2.80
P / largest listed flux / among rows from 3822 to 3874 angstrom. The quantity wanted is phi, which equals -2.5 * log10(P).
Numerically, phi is -0.97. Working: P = 2.454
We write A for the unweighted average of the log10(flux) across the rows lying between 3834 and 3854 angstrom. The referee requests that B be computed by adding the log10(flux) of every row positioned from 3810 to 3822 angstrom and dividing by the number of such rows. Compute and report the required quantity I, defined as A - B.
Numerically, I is -0.06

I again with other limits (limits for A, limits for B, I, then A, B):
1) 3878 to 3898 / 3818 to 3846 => 0.06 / 0.28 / 0.22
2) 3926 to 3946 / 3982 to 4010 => -0.35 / 0.05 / 0.40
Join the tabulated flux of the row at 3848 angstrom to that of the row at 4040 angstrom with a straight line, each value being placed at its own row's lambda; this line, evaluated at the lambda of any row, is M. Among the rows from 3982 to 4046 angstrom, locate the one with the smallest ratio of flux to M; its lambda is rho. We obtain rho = 4044 angstrom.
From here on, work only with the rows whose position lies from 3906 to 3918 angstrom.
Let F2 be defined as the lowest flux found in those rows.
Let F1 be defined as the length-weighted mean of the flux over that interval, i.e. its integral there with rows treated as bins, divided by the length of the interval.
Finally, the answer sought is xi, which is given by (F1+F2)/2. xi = 2.27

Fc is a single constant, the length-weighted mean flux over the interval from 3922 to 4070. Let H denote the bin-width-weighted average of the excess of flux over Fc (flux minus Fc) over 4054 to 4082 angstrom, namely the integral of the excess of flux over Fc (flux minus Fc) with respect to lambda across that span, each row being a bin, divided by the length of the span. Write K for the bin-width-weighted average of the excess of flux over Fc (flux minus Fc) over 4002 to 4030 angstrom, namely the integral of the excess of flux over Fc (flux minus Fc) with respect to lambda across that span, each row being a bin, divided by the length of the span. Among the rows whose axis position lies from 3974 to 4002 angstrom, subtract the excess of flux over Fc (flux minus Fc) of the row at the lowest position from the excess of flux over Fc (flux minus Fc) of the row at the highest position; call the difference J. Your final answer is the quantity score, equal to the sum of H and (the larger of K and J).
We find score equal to 0.93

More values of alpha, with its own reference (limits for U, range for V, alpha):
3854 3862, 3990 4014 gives 1.29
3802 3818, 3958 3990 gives 8.75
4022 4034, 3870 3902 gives 1.30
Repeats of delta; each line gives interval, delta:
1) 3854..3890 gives 3864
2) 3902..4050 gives 4028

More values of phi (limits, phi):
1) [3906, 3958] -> -0.92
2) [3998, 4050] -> -1.07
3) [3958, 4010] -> -1.06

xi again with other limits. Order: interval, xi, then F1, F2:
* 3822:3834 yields 1.53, 1.6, 1.414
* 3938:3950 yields 1.80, 1.9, 1.669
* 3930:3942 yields 0.79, 1.0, 0.5691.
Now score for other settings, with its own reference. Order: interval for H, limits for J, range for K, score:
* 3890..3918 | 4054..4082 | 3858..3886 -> 0.01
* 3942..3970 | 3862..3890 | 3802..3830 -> -0.48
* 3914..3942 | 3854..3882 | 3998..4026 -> -0.24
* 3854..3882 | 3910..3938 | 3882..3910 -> -0.12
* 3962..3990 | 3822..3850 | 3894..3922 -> 0.09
